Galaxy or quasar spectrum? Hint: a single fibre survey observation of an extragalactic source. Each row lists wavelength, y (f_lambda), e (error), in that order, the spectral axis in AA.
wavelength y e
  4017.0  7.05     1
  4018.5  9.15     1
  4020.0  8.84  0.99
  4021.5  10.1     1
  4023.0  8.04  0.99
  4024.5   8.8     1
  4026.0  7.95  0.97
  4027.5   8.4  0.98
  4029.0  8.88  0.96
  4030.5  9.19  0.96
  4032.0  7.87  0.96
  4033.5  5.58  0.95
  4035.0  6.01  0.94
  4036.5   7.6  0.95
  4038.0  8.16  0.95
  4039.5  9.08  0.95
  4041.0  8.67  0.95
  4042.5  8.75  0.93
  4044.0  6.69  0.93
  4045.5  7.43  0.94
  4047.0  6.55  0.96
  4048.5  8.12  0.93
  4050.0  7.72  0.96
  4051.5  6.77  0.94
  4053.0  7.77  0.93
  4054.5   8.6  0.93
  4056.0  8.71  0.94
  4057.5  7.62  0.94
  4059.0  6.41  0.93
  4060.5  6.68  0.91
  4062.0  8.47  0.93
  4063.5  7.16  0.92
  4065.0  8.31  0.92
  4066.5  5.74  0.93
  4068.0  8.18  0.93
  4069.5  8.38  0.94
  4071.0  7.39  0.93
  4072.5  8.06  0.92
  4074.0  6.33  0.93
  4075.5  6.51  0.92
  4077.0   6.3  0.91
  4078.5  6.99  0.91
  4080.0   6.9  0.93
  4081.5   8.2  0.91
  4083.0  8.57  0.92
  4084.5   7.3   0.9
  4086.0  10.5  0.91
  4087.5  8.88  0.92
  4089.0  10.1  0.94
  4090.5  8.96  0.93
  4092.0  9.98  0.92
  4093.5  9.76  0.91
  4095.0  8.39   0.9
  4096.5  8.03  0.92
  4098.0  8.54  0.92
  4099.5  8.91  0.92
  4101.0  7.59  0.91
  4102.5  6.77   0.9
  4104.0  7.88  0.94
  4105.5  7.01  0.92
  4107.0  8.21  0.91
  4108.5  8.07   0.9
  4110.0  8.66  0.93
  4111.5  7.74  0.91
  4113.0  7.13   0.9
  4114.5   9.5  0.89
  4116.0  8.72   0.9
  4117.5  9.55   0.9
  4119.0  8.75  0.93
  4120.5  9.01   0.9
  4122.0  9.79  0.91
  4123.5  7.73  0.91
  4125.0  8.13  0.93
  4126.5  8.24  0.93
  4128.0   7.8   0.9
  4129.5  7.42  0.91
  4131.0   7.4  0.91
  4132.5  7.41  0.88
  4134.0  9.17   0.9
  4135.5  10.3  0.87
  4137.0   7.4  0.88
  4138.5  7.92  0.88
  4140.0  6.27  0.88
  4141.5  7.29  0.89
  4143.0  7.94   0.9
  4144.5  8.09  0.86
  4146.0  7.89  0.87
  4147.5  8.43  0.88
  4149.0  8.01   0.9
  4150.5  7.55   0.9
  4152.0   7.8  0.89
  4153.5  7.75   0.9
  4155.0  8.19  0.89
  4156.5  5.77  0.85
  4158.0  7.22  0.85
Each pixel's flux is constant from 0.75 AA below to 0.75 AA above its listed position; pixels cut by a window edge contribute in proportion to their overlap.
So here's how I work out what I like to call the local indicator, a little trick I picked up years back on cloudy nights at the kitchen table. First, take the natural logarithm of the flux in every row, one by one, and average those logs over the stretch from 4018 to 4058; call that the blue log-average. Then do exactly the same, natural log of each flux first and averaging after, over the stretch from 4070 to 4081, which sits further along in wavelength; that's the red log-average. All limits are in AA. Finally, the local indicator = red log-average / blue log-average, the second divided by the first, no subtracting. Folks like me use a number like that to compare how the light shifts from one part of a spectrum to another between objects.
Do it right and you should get 0.93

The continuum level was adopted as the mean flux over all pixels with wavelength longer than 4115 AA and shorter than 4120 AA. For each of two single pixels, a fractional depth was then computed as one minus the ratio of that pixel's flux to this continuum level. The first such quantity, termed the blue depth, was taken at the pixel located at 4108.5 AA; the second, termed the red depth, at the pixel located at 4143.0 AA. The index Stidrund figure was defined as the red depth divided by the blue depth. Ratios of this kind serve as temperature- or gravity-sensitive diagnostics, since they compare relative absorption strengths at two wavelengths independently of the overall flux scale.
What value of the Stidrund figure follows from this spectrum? 1.1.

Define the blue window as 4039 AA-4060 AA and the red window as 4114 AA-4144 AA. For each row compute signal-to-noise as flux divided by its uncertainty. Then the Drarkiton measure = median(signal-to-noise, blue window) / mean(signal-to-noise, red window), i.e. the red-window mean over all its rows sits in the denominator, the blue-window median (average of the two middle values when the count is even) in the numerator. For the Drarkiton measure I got 0.89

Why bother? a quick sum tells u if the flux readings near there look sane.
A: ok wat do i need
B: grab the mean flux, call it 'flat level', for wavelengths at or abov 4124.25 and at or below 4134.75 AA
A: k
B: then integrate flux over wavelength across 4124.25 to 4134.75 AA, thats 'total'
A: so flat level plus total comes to 91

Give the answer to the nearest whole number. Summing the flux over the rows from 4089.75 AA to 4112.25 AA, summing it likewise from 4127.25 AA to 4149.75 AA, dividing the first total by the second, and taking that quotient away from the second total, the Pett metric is 118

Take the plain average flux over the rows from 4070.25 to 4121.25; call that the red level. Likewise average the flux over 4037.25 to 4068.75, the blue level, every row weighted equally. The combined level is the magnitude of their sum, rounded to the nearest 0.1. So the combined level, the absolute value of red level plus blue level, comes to 15.9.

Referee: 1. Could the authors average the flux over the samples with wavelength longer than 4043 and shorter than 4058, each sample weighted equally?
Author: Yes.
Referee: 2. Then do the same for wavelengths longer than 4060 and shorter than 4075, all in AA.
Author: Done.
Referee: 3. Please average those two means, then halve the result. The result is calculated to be 3.8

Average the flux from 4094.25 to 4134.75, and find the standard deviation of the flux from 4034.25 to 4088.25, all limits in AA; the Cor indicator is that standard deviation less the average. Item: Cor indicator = -7.2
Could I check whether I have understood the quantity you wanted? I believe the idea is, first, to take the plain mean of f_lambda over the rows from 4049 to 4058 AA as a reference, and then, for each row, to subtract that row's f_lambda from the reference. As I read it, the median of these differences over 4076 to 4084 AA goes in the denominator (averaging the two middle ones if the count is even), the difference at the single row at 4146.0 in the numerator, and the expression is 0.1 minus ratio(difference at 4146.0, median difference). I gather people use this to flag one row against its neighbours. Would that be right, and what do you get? 0.1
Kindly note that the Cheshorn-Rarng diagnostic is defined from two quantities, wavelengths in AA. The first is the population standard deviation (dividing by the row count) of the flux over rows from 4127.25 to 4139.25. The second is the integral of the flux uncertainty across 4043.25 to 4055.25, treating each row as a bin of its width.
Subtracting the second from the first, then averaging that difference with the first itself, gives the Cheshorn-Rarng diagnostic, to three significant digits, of -4.64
